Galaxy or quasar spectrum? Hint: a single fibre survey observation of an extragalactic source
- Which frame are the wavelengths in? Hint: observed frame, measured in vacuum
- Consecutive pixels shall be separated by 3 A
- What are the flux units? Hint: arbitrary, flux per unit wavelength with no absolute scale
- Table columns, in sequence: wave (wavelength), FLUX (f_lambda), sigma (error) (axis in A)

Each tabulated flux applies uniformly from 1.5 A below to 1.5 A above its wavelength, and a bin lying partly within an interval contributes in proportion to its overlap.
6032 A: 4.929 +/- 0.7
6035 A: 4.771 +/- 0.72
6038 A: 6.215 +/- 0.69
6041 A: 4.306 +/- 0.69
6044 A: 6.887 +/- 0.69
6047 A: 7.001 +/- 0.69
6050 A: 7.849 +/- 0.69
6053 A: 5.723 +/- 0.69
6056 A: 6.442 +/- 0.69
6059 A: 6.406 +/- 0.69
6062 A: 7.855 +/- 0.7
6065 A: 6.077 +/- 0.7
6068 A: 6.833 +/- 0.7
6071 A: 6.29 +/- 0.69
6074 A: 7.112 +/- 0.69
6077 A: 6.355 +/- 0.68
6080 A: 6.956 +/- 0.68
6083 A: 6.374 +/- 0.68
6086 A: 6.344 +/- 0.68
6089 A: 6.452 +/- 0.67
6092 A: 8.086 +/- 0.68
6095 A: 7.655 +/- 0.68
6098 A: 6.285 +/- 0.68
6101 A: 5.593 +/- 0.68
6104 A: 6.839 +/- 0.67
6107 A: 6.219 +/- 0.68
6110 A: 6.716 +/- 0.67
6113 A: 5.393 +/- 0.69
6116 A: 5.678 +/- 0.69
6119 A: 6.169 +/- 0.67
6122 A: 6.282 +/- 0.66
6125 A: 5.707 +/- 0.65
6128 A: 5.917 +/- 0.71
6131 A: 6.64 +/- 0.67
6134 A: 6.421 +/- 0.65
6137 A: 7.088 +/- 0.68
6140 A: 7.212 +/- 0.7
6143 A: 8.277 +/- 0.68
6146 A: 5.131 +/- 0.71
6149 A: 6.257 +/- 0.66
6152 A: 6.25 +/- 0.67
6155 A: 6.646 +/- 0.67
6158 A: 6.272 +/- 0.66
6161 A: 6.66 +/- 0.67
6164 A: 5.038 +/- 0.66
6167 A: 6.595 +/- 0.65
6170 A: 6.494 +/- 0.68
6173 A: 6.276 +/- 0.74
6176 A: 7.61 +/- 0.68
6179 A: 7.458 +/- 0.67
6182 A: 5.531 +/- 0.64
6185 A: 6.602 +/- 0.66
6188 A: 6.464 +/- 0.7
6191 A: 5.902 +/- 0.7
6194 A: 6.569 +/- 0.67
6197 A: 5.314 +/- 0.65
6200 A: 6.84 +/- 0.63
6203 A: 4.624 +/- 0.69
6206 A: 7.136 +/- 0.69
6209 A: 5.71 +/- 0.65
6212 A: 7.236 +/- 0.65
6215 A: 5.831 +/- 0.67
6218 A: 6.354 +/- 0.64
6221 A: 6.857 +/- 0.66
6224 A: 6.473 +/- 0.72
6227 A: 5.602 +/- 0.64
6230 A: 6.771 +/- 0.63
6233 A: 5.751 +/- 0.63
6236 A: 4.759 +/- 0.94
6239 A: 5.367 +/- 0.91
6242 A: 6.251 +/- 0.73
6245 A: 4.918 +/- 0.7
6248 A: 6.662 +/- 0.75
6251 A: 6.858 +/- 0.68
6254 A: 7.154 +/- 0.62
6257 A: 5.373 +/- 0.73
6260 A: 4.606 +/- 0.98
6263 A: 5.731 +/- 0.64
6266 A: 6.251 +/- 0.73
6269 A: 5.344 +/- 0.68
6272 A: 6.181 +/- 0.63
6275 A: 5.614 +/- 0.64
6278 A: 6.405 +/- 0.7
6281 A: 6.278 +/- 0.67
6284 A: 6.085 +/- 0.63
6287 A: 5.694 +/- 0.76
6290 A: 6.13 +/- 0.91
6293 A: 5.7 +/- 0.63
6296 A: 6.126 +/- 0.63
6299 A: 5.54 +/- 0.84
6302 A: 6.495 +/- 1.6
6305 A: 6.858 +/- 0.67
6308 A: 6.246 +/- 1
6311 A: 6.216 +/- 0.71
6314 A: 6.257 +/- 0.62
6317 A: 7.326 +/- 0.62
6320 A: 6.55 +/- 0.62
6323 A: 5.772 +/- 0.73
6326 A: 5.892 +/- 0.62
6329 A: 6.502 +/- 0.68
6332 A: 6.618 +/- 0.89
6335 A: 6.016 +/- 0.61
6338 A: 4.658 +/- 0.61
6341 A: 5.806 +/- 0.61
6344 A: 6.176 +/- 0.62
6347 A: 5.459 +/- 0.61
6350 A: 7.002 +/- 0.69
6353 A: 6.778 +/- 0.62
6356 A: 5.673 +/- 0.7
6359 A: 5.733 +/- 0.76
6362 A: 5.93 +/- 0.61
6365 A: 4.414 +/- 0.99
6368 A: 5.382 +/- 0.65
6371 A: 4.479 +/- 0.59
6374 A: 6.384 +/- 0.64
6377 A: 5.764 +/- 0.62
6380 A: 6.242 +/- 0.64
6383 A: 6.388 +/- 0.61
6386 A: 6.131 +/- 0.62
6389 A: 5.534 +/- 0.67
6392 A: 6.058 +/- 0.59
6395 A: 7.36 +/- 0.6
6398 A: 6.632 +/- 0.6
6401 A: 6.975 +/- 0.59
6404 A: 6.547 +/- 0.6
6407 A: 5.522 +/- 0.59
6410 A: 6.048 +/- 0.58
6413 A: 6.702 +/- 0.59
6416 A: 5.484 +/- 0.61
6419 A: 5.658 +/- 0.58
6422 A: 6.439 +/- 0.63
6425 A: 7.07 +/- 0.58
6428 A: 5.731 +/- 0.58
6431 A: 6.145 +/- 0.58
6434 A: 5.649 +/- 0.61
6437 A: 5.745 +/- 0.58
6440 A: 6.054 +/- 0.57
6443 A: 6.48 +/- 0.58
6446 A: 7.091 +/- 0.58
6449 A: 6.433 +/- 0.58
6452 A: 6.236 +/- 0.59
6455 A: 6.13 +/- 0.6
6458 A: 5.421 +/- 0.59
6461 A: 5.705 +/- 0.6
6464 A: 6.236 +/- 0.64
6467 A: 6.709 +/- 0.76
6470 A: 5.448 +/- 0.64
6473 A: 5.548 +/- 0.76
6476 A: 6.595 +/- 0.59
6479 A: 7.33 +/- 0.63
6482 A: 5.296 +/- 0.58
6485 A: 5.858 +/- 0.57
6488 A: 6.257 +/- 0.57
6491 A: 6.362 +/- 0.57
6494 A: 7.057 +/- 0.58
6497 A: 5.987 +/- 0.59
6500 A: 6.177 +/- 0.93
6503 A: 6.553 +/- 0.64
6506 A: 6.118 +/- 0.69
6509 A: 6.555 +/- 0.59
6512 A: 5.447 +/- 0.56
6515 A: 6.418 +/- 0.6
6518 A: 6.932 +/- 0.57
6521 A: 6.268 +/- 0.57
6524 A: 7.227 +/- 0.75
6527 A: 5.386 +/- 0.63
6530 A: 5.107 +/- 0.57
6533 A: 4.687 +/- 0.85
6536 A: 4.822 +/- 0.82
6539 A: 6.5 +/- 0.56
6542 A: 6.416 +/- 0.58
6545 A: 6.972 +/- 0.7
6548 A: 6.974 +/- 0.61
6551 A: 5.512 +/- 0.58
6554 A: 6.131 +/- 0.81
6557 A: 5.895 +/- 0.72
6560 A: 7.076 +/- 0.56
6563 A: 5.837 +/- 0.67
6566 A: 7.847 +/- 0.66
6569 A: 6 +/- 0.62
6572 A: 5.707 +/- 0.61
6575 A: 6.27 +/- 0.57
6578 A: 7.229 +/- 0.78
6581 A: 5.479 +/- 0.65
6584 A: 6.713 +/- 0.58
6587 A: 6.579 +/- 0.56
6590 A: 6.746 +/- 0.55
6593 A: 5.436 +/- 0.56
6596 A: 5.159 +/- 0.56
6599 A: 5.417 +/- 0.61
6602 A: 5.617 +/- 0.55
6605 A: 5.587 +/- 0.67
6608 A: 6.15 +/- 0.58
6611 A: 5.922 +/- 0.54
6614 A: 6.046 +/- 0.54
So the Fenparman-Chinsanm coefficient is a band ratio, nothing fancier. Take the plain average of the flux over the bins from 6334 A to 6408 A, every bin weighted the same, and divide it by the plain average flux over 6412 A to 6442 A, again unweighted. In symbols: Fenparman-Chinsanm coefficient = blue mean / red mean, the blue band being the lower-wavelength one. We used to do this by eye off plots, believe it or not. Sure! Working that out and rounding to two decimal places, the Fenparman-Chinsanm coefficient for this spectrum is 0.98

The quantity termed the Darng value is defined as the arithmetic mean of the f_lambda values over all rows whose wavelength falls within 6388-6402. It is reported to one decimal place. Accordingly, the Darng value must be 6.5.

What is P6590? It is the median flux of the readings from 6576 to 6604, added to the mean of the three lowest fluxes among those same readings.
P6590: 11.0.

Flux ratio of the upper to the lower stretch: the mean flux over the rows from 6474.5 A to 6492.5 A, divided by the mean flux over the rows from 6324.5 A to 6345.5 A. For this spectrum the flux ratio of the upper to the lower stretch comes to 1.06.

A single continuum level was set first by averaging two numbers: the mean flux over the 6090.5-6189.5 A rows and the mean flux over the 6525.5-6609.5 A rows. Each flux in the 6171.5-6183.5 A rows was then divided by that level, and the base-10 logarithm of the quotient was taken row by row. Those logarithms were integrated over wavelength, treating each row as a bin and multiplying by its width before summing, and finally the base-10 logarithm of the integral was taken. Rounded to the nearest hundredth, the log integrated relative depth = -0.48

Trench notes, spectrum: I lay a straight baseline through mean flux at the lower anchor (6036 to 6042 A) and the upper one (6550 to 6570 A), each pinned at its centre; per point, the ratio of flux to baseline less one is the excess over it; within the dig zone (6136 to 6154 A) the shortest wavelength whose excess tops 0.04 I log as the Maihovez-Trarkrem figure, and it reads 6137 A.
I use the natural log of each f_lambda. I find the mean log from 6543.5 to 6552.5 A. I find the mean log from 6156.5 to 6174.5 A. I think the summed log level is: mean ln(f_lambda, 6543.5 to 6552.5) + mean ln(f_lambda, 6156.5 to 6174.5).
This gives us 3.688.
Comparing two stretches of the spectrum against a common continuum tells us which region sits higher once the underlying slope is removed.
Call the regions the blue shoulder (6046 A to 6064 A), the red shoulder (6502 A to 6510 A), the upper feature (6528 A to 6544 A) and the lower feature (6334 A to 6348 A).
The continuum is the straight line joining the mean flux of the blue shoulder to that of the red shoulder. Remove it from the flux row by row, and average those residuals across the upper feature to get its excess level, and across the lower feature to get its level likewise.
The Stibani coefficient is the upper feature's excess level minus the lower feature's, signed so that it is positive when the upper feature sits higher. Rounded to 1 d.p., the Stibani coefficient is 0.1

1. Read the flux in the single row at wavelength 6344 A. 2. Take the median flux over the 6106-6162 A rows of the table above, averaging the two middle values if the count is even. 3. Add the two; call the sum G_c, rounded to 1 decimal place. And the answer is 12.4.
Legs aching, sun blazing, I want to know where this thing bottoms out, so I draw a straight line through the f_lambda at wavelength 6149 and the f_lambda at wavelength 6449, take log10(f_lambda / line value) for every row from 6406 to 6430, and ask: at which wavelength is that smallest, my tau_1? 6416 A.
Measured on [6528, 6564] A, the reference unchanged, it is 6533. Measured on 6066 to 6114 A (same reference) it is 6113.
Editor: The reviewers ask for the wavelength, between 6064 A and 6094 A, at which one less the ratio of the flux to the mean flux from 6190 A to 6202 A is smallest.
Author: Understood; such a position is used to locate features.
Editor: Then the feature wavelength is 6092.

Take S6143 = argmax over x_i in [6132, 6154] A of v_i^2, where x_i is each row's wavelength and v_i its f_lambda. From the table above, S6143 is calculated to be 6143 A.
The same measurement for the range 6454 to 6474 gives 6467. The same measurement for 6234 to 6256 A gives 6254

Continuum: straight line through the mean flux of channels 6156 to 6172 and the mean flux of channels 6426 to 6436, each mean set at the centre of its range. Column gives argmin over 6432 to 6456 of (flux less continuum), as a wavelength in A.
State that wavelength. 6434 A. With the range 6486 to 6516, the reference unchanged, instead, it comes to 6512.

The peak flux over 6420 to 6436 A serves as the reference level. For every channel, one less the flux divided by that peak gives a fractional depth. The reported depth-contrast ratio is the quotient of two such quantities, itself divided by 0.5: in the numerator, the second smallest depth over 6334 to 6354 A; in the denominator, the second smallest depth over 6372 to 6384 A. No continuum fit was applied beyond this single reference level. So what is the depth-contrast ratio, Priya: 0.9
